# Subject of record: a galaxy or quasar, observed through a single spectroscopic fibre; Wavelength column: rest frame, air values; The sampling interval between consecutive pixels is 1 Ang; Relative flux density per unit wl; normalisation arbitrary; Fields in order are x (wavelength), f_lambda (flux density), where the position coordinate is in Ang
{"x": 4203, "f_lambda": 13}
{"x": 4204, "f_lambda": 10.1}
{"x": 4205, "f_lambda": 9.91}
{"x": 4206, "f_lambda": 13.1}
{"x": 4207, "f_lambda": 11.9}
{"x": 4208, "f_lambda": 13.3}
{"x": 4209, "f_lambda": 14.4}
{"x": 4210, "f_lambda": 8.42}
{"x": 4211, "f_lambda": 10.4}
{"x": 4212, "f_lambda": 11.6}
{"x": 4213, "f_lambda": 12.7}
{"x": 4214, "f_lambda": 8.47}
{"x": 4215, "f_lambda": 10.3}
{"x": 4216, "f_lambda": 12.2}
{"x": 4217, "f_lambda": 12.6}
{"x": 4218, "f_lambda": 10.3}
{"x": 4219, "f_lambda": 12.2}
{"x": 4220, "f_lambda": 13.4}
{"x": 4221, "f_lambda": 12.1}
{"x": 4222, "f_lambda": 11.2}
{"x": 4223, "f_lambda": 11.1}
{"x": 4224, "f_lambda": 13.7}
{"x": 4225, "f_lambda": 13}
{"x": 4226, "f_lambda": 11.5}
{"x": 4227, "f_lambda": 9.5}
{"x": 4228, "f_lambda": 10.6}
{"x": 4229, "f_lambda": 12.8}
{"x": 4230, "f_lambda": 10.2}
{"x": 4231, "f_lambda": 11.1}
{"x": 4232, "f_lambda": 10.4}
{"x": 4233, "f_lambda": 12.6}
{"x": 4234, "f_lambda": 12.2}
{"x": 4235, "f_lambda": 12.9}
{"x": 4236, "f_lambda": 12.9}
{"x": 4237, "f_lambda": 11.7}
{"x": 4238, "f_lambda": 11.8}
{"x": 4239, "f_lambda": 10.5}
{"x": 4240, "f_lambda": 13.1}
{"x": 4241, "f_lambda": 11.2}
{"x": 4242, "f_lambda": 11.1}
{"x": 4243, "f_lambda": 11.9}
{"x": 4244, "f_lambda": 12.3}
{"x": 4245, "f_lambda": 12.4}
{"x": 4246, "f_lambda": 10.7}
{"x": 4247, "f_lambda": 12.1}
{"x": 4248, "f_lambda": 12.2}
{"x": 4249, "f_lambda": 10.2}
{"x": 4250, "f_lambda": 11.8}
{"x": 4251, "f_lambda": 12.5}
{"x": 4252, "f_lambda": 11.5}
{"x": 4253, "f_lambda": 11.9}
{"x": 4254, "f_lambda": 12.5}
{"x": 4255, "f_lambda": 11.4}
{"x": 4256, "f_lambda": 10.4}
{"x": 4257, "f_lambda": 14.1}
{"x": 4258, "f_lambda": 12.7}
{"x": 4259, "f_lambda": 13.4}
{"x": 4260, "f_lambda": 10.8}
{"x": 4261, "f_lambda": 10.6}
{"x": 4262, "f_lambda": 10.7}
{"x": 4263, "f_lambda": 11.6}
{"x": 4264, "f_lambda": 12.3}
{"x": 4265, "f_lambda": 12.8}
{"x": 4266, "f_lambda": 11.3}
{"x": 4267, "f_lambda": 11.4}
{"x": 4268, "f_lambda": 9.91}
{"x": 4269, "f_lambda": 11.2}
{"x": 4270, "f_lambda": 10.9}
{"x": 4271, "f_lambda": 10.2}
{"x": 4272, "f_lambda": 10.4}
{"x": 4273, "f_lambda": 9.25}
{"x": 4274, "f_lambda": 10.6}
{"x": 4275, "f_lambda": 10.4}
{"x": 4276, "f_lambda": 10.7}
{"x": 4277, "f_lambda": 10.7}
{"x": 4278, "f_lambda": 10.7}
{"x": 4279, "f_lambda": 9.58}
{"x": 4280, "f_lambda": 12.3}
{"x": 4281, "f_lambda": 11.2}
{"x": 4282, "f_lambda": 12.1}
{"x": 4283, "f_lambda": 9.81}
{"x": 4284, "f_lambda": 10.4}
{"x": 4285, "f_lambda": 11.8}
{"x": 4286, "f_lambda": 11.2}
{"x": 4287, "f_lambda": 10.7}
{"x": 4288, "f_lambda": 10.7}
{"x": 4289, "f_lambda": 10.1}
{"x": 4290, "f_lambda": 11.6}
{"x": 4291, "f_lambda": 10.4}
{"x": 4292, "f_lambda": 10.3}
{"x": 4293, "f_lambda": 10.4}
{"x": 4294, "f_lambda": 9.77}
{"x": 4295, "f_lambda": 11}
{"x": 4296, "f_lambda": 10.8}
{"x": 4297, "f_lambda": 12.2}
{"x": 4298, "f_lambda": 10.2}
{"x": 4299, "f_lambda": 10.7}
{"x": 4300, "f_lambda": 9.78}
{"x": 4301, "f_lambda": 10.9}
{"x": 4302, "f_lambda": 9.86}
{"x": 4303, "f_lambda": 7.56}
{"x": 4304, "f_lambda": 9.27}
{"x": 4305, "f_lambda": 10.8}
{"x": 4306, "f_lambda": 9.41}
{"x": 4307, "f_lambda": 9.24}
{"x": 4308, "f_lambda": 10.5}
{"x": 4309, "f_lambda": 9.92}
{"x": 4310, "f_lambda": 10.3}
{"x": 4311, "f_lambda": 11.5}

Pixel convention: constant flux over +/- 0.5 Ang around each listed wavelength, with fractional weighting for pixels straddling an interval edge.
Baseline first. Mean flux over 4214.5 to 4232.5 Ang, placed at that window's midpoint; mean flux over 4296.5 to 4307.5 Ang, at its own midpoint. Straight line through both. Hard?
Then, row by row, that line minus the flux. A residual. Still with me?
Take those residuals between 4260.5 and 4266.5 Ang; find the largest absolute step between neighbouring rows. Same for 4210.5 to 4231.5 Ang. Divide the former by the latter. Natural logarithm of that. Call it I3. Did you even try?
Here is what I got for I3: -1.0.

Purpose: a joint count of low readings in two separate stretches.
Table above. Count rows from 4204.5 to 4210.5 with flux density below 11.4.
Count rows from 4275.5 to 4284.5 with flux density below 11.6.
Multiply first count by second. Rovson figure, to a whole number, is 14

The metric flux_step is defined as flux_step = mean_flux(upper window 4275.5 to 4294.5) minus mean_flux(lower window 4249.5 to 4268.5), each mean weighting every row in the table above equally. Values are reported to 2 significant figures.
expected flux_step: -1.0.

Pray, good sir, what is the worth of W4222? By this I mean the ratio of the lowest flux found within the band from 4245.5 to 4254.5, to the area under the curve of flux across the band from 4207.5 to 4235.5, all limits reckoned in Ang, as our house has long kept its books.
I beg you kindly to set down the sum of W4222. 0.031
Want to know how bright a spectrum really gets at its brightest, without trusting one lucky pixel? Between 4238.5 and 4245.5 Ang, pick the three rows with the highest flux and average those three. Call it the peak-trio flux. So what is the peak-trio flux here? 12.6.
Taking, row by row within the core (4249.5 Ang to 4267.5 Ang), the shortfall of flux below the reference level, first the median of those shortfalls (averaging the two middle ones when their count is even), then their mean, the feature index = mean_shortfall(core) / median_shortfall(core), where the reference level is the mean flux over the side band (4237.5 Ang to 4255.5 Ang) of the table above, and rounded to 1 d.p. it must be -5.2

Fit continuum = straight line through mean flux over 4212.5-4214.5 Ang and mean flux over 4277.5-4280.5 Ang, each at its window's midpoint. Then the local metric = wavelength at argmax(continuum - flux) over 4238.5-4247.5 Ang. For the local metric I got 4239 Ang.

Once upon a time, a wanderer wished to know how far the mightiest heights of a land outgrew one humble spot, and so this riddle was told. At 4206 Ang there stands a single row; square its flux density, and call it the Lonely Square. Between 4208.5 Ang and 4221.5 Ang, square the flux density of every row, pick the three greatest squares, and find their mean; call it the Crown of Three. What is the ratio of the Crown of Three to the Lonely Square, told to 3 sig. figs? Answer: 1.06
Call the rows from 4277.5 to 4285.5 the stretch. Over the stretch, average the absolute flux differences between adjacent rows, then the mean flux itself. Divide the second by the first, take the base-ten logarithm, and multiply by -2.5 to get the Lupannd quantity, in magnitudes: -2.2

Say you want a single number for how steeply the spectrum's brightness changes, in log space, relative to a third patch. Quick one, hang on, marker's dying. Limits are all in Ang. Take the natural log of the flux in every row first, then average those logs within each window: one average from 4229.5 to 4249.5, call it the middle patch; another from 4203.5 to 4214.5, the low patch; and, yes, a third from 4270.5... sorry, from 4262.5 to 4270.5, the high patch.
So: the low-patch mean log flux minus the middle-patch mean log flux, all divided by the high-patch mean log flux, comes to -0.018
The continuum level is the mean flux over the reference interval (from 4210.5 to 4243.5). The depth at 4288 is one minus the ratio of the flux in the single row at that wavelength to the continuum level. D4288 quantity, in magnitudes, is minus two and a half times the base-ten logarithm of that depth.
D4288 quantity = 2.8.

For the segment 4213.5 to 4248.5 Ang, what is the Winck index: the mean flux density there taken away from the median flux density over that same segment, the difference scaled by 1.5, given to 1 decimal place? 0.4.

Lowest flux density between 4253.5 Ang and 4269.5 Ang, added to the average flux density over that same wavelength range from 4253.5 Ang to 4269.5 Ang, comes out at 21.6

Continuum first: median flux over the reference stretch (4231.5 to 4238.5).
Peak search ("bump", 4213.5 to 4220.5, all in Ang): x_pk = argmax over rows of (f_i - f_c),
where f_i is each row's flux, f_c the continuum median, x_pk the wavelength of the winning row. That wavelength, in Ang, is 4220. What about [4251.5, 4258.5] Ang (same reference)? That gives 4257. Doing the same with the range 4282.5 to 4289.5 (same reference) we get 4285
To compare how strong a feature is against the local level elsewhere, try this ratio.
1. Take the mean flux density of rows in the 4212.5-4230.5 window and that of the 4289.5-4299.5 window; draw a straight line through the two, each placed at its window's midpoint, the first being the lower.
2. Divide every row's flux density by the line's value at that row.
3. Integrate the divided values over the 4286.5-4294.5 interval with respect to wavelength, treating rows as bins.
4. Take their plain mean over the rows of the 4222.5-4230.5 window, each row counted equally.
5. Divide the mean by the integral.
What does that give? 0.129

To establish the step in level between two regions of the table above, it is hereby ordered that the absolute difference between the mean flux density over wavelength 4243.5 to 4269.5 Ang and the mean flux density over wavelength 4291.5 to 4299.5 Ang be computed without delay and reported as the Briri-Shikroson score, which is 1.0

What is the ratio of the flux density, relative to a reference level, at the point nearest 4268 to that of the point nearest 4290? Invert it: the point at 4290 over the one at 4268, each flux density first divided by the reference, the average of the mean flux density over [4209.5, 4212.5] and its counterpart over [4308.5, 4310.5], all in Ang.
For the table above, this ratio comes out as 1.17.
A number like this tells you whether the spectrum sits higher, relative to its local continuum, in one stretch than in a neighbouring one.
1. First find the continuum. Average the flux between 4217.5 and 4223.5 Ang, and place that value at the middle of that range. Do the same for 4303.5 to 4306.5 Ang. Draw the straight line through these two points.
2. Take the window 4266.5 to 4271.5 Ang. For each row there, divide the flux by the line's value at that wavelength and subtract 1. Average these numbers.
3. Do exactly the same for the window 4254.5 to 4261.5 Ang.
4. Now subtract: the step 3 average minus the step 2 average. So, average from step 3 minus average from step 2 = 0.087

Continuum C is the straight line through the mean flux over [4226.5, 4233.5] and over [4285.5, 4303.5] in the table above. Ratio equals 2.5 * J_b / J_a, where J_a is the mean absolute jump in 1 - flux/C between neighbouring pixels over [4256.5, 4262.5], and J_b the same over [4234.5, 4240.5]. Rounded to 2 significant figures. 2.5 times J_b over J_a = 2.6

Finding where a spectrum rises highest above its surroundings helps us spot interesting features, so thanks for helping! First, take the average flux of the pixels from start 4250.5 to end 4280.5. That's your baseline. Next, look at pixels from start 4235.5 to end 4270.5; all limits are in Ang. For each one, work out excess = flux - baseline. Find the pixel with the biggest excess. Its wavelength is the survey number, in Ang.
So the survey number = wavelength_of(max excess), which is 4257 Ang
